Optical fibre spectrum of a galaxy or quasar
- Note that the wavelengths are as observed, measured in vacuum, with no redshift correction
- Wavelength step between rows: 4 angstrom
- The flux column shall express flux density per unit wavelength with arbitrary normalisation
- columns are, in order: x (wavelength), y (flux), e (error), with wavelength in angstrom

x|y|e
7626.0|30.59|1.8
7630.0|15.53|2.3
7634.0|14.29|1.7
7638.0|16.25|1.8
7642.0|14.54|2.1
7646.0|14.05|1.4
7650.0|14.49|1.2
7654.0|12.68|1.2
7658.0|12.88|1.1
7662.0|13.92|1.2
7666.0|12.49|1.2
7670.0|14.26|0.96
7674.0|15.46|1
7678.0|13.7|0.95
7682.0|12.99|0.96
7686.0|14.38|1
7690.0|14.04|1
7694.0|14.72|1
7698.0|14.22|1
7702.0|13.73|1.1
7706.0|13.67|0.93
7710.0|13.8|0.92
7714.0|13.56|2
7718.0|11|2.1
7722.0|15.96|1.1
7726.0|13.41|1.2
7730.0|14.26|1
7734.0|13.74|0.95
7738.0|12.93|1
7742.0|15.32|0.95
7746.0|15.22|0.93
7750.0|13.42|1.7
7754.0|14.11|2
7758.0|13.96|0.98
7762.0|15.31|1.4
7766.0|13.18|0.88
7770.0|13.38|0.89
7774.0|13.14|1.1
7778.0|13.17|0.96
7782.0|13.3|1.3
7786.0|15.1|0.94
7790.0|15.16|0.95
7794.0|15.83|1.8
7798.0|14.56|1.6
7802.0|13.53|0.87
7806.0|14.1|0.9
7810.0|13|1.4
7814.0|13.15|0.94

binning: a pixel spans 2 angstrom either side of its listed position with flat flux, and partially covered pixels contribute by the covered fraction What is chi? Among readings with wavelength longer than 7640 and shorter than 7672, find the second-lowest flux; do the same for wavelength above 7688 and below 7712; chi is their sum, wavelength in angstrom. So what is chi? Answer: 26.4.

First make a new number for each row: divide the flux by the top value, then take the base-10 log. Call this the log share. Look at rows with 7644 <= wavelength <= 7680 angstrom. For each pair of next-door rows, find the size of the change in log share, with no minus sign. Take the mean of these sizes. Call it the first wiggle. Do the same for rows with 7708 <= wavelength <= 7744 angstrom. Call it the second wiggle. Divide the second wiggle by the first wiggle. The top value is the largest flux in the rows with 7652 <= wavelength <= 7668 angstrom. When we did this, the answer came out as 1.57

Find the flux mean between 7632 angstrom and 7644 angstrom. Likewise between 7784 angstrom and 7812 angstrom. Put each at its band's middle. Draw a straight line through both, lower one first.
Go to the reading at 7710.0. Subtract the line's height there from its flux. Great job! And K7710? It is -1.0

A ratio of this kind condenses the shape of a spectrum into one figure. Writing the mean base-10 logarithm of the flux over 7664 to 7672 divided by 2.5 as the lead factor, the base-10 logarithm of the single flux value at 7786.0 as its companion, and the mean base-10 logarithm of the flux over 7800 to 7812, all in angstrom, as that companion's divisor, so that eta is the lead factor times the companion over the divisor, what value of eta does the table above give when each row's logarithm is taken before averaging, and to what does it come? 0.469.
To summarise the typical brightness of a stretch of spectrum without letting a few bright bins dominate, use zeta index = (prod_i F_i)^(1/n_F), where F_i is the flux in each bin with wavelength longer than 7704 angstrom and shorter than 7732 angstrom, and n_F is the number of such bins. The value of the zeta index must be 13.6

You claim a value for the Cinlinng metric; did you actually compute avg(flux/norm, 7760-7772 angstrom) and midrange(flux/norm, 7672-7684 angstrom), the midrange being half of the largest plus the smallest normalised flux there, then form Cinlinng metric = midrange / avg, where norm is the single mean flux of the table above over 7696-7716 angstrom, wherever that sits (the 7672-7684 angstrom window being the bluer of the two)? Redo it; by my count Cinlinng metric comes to 1.02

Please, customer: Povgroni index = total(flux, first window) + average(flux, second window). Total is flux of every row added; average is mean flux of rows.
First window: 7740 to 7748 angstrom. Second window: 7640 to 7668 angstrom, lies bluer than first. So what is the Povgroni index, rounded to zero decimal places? 44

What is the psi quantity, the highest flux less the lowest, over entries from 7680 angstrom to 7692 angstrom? 1.4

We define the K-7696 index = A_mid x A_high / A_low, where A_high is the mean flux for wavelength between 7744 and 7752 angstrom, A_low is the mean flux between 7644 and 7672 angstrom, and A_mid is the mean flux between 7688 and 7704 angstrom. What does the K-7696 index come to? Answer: 15.0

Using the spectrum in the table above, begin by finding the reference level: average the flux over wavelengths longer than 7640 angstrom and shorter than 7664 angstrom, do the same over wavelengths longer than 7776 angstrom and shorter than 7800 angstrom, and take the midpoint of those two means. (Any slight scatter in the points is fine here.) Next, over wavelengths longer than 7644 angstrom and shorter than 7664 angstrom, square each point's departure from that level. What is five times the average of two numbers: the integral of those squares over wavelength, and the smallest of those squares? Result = 39.0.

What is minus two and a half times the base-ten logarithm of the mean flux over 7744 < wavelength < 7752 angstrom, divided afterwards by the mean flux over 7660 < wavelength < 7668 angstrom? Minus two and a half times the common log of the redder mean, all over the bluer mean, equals -0.219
